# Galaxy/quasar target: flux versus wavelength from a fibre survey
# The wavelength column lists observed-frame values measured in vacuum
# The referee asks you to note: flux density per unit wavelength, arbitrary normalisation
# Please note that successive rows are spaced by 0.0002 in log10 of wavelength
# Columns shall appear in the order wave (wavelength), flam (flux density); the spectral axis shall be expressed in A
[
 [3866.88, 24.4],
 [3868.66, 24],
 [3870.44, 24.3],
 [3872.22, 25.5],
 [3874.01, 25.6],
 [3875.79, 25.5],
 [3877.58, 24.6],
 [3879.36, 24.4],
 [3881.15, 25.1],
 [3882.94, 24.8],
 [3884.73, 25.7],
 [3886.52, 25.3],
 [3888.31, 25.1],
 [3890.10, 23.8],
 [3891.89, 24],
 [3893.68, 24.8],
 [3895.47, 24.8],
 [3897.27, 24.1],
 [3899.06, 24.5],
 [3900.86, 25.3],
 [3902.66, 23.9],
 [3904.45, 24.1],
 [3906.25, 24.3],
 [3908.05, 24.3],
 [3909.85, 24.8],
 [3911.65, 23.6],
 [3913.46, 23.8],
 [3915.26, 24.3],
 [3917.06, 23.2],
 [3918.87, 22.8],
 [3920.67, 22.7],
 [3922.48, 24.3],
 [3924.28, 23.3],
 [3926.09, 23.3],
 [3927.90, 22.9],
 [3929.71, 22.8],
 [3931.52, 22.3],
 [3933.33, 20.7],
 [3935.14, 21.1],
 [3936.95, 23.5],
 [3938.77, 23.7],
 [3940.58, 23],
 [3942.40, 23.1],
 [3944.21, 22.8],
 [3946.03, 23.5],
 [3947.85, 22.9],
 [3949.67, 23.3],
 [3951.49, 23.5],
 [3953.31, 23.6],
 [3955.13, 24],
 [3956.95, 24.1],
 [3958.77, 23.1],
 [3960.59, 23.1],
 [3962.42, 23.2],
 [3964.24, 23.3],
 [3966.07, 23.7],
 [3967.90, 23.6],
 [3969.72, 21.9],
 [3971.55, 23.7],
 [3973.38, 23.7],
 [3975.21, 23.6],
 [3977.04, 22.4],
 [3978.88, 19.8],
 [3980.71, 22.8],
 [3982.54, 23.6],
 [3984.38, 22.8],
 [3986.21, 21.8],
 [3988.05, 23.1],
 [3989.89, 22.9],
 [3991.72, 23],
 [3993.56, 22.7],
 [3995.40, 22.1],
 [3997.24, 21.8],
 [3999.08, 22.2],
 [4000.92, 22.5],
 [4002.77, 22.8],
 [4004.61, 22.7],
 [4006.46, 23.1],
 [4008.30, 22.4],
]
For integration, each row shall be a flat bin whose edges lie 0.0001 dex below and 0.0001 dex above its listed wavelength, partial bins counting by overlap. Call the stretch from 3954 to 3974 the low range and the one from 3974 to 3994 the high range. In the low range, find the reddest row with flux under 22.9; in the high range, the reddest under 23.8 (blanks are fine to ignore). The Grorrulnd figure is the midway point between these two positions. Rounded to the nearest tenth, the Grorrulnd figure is 3981.6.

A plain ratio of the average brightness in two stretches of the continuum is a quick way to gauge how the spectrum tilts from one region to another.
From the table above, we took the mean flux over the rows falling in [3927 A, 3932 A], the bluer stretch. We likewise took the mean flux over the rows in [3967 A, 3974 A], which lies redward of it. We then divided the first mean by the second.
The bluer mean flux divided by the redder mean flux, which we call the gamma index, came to 0.98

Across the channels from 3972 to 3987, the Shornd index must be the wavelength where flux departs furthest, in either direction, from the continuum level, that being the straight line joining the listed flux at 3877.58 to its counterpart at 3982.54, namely 3978.88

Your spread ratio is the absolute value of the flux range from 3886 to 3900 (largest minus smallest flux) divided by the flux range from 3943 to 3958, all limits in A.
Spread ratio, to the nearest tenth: 1.2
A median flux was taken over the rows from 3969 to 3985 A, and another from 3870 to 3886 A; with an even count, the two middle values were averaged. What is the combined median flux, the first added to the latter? 47.9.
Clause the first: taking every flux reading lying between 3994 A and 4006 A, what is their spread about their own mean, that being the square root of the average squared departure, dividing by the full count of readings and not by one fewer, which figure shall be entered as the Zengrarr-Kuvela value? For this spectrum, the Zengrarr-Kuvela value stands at 0.35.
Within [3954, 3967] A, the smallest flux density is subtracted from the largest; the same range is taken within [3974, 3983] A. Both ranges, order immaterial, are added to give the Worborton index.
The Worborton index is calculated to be 4.8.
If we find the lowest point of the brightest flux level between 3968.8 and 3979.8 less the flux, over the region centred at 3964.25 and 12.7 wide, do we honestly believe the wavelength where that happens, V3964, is 3966.07 A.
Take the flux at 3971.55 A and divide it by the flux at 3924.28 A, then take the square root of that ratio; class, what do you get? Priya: 1.01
